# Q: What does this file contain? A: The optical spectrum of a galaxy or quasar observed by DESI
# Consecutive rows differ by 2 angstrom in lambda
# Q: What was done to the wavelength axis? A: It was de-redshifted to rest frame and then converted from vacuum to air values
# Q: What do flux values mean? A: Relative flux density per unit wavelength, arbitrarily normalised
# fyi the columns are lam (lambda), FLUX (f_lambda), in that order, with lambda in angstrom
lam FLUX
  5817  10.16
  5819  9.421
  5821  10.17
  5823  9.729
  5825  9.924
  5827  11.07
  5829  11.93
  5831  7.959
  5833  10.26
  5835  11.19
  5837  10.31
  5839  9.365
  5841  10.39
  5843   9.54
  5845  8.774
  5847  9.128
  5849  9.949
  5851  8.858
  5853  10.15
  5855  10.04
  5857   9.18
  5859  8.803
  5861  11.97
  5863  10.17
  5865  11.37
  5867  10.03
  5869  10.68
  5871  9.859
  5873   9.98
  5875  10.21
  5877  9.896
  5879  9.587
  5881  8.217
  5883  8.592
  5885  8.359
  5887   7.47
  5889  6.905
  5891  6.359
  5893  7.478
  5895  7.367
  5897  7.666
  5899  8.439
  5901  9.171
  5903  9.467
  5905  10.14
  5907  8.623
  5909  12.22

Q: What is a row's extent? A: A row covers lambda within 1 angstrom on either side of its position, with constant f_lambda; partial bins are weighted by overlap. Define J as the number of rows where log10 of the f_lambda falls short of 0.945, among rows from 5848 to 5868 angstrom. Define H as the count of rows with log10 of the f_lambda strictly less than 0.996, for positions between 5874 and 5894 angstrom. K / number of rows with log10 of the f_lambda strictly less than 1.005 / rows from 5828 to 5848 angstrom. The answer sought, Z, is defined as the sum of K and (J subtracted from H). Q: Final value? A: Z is 13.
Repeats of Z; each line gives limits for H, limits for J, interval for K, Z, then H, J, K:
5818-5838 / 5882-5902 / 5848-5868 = 0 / 3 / 9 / 6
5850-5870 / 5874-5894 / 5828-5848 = 1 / 3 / 7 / 5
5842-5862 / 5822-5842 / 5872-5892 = 14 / 6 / 1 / 9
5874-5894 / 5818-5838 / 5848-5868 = 14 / 9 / 1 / 6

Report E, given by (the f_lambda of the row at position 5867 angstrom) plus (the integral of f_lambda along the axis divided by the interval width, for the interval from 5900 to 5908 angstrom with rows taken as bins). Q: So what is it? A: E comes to 19.4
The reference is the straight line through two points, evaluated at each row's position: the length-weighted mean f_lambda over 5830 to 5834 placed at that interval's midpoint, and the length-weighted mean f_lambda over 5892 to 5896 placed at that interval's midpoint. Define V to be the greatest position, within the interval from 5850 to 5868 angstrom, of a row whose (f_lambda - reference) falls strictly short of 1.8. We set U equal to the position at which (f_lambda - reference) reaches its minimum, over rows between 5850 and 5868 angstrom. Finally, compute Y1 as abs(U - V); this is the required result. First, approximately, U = 5851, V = 5859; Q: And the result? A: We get 8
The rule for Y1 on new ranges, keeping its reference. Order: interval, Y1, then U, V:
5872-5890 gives 0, 5889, 5889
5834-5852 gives 6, 5845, 5851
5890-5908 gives 16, 5891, 5907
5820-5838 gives 6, 5831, 5837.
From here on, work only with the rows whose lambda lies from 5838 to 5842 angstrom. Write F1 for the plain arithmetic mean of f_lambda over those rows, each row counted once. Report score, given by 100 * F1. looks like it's 988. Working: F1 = 9.9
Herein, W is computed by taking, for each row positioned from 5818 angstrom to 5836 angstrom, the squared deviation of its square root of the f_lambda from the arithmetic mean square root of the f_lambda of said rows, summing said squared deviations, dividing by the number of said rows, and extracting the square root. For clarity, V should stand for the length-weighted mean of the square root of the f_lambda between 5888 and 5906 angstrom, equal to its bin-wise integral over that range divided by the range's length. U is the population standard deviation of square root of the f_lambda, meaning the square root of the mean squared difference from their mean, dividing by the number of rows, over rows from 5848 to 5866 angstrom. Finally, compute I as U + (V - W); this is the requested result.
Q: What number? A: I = 2.82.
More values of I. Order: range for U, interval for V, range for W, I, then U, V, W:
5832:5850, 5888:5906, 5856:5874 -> 2.81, 0.112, 2.84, 0.146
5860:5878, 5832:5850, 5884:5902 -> 3.10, 0.106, 3.14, 0.144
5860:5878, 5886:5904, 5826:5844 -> 2.72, 0.106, 2.79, 0.176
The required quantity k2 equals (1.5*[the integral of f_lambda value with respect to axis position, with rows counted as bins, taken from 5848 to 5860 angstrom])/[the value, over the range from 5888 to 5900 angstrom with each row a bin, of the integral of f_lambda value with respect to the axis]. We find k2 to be 1.9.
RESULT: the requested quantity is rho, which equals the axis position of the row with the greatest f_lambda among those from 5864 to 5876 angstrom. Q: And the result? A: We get 5865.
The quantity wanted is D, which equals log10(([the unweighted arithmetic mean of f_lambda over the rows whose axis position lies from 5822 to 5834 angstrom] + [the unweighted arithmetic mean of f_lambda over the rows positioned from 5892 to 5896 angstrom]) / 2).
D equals 0.94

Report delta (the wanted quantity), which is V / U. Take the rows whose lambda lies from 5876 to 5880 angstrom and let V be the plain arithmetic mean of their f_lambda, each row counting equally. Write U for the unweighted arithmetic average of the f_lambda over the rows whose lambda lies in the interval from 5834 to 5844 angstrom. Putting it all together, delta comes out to 0.959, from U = 10.2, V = 9.7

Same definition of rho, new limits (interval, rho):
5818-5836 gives 5829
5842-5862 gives 5861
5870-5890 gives 5875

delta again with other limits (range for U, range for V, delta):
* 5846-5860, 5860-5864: 1.172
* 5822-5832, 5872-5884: 0.930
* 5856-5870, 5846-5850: 0.925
